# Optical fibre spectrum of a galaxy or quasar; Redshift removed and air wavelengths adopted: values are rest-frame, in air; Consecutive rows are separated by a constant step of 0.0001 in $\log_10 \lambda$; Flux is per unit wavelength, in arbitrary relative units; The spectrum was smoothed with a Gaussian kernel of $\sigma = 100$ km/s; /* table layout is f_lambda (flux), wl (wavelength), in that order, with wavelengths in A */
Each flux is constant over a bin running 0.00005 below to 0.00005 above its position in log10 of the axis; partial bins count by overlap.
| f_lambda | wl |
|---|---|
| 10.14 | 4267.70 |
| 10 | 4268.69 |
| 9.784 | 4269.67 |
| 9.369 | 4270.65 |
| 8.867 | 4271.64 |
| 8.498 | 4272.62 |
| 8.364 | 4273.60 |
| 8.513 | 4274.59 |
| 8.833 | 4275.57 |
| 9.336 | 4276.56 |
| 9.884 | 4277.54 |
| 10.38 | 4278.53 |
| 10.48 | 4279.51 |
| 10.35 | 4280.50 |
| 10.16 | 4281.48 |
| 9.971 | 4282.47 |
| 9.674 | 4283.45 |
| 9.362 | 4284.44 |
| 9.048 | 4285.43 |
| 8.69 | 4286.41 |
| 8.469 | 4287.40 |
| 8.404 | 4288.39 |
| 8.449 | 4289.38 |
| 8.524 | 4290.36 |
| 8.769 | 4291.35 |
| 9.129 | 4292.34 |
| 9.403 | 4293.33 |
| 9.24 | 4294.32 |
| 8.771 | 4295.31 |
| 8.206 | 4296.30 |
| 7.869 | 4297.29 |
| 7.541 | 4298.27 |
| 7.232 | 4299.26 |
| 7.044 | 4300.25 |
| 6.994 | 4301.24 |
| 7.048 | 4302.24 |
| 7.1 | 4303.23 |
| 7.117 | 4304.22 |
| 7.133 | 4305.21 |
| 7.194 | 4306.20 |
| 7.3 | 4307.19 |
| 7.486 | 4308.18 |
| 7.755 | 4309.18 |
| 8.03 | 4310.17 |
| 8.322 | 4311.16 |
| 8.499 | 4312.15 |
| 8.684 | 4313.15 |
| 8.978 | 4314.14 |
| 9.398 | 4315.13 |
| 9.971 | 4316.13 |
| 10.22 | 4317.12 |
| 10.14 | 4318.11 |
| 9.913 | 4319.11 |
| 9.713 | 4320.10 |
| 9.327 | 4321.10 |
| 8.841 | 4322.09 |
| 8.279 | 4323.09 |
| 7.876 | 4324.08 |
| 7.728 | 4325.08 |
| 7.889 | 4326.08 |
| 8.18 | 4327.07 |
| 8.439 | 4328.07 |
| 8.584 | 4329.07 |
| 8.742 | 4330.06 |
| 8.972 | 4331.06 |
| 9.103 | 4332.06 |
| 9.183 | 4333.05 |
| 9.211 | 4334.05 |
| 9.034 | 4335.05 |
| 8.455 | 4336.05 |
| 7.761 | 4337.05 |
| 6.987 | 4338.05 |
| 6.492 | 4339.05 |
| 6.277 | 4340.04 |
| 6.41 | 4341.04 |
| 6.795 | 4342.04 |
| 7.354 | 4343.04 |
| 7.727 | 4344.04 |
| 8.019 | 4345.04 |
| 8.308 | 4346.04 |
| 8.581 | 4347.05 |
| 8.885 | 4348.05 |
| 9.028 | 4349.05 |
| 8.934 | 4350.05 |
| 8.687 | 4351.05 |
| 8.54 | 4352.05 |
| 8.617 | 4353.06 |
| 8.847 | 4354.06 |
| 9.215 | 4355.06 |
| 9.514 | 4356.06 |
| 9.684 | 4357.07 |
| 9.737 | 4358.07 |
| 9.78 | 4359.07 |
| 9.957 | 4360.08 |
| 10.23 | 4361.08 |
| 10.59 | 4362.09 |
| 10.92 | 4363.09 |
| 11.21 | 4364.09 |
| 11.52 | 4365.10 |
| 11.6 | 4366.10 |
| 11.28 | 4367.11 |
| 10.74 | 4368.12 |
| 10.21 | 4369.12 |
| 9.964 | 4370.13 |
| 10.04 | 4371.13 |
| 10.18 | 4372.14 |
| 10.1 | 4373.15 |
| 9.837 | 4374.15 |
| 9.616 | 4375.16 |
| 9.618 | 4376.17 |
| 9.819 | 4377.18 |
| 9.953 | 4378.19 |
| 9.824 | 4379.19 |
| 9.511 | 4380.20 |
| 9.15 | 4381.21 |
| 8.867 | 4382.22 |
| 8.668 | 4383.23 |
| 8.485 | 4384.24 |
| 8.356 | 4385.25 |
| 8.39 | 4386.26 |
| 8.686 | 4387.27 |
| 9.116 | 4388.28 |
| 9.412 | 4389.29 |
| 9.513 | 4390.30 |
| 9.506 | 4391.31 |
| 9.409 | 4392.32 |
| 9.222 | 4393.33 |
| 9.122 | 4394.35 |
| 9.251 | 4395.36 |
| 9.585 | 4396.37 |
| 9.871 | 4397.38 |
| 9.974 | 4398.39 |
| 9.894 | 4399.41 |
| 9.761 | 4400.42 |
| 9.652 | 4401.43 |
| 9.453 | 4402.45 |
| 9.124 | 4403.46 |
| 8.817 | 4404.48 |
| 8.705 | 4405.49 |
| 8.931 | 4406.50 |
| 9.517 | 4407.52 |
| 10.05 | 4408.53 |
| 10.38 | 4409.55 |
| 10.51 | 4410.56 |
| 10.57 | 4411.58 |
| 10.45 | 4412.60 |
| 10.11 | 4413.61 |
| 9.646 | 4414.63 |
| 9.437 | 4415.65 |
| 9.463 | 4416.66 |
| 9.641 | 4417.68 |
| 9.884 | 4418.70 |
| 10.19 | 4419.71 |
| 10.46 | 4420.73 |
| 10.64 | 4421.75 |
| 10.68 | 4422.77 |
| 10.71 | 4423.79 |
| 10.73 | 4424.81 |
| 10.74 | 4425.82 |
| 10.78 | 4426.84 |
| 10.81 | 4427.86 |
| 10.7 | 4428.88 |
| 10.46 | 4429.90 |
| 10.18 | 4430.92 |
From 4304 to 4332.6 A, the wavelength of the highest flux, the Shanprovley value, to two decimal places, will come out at 4317.12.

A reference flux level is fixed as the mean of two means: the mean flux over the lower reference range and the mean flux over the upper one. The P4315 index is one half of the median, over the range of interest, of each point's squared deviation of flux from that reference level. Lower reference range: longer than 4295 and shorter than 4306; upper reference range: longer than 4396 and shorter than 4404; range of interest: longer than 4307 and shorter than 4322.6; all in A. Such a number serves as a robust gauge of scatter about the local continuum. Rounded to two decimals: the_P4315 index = 0.34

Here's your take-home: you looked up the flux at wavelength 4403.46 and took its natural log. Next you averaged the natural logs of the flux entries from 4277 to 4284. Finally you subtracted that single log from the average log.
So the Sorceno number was 0.10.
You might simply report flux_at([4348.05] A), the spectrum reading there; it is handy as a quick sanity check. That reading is 8.885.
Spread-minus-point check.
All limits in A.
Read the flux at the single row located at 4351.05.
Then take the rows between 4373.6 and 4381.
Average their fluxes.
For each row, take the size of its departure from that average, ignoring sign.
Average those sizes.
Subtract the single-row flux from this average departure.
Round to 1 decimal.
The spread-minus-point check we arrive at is -8.6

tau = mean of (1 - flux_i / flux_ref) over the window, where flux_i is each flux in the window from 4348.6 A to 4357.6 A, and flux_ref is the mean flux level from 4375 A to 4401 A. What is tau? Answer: 0.03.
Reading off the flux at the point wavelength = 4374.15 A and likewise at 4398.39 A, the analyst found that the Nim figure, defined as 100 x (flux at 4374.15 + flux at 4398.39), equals 1981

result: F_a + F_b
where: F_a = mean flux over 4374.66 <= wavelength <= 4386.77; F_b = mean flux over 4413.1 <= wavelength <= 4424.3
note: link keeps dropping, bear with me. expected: 19.3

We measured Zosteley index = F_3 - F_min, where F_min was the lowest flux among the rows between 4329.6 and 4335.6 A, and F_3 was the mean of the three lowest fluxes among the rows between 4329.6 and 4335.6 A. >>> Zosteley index 0.17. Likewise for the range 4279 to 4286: 0.31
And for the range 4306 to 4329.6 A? 0.13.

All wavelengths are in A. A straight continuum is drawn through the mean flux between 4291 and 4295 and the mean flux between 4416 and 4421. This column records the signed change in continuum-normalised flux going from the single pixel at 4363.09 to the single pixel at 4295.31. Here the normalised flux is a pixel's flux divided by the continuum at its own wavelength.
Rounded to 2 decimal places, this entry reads -0.18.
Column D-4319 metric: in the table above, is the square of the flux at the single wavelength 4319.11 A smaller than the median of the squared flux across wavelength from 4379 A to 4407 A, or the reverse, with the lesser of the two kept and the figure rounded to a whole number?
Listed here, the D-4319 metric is 85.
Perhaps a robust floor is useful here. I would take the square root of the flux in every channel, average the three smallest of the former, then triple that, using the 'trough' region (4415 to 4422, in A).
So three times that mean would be 9.3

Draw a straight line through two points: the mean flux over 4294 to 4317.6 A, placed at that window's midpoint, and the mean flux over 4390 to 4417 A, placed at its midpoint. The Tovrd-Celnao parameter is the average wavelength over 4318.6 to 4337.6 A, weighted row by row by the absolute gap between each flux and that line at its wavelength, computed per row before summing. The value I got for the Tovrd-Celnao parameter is 4326.4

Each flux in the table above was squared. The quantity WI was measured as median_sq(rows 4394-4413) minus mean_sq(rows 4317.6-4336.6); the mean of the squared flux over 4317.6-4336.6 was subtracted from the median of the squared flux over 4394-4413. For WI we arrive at 15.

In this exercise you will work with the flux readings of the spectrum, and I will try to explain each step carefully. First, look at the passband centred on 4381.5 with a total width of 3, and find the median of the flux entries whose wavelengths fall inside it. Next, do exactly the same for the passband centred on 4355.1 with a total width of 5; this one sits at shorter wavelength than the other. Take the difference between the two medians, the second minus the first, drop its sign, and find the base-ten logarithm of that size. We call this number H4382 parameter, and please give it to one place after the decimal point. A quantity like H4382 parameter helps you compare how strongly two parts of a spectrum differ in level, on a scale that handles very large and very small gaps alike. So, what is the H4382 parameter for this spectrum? -1.2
